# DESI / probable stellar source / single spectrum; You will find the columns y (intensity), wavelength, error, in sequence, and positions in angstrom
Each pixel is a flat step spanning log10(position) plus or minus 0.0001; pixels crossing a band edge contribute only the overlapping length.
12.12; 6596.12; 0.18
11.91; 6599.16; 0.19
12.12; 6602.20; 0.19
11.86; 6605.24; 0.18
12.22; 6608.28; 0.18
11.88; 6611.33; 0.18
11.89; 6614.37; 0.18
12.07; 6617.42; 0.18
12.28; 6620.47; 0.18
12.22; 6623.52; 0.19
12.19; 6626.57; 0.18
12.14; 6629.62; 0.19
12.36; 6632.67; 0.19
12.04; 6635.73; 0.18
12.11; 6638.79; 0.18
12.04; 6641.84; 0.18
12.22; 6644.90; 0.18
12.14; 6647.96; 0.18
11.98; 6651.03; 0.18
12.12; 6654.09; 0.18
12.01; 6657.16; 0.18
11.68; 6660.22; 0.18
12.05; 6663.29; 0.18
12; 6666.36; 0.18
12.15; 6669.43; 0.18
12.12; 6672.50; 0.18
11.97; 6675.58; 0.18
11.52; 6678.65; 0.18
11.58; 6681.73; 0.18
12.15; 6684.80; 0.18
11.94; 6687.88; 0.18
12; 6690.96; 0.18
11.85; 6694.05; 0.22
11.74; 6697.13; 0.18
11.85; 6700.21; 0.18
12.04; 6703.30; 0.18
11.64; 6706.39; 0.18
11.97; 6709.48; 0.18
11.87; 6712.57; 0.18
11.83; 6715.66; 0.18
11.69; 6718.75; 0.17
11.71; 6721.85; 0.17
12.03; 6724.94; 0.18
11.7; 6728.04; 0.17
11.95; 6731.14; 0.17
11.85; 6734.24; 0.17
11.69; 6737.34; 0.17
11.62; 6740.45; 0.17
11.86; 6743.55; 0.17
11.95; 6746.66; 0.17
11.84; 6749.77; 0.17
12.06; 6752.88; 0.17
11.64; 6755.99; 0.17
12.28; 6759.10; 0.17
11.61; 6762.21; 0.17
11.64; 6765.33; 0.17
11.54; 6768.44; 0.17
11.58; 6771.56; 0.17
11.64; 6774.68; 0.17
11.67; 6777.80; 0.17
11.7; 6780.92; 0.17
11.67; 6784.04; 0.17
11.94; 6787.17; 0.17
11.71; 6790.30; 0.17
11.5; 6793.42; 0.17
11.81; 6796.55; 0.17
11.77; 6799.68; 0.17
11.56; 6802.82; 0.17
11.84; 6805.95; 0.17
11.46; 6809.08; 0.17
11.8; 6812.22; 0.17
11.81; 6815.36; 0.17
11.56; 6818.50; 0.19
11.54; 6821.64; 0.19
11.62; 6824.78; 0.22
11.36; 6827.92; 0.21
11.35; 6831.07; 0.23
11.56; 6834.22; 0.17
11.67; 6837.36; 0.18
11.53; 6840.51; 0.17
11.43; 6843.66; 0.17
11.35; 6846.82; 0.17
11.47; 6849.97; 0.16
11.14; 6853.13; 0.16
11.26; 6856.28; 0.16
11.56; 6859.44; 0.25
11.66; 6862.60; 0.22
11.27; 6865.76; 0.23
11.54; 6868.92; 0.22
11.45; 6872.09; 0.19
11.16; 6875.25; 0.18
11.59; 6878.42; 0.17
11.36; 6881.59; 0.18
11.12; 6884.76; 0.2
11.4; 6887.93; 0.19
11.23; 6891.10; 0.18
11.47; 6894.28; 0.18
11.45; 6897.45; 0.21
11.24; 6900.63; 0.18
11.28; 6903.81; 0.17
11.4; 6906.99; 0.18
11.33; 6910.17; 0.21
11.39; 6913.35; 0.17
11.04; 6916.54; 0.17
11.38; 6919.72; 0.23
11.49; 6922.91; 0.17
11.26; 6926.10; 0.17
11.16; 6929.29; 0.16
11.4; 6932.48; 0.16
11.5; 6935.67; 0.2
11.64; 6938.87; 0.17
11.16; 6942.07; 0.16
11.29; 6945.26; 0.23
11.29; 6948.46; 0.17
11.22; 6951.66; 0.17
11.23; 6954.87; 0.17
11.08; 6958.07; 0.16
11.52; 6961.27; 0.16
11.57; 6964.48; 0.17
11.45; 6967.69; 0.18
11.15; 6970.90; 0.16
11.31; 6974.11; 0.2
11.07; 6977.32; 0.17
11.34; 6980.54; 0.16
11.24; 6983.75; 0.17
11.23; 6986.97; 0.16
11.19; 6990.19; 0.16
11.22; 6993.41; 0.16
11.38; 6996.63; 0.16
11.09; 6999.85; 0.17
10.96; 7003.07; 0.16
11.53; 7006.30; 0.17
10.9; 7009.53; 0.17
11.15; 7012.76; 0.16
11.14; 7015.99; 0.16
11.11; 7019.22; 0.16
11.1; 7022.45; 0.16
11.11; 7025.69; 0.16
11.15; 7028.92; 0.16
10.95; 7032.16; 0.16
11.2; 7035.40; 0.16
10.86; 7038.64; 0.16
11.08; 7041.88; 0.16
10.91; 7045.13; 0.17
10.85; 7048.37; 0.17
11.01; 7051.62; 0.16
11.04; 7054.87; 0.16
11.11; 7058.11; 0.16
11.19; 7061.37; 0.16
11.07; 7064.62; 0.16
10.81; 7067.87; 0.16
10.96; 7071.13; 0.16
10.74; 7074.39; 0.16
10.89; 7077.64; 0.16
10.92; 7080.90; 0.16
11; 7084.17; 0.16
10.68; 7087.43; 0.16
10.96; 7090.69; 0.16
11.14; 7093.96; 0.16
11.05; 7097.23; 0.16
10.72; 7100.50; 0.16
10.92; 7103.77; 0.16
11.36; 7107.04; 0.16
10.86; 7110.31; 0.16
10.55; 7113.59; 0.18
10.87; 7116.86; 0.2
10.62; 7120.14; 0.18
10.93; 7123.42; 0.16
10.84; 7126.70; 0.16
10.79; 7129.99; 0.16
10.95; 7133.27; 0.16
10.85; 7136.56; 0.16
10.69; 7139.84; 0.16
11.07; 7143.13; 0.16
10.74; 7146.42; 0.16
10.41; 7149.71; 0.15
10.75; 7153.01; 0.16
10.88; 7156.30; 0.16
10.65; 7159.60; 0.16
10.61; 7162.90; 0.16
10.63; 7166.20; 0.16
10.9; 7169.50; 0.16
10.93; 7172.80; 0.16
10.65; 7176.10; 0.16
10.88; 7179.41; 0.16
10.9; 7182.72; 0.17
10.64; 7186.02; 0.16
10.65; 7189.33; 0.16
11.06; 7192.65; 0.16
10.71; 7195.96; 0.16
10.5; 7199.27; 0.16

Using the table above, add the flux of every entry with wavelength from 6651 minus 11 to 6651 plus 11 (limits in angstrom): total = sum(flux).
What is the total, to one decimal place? 84.2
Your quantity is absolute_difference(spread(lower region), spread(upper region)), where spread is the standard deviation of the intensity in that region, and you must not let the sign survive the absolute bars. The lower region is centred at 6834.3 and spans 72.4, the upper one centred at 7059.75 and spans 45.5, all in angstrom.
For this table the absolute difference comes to 0.058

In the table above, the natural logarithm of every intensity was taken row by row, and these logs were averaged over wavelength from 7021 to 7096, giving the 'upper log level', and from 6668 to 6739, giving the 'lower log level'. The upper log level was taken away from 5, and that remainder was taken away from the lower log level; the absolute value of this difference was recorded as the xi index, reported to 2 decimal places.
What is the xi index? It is 0.13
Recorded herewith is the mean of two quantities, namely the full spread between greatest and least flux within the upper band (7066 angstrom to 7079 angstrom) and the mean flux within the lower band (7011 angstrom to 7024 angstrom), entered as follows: 5.7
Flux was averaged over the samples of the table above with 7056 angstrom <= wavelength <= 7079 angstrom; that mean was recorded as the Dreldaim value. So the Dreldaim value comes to 11.0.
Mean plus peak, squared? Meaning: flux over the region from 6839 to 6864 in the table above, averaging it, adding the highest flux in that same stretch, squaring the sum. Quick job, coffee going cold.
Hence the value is 533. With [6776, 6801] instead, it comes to 560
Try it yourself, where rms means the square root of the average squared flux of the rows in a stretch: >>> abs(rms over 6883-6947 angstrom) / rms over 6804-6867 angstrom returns 0.984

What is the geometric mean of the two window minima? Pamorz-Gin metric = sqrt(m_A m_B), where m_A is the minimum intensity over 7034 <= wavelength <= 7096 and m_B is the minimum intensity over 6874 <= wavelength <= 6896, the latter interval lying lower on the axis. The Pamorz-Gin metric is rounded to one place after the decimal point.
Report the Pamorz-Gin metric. 10.9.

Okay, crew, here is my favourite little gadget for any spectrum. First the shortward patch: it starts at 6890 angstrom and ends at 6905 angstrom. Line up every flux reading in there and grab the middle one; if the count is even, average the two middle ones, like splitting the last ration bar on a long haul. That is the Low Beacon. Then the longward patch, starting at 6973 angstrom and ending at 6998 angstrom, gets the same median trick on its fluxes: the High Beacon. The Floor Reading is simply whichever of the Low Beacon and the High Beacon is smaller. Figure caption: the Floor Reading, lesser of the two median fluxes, 11.2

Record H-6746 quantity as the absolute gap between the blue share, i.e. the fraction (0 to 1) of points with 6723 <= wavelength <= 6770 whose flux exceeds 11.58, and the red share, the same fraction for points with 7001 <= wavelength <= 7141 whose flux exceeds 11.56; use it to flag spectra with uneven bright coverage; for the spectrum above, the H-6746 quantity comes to 0.93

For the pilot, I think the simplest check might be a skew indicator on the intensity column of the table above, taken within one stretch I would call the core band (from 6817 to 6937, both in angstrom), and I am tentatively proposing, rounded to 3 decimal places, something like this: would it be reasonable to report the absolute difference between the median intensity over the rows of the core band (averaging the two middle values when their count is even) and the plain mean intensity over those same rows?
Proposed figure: 0.006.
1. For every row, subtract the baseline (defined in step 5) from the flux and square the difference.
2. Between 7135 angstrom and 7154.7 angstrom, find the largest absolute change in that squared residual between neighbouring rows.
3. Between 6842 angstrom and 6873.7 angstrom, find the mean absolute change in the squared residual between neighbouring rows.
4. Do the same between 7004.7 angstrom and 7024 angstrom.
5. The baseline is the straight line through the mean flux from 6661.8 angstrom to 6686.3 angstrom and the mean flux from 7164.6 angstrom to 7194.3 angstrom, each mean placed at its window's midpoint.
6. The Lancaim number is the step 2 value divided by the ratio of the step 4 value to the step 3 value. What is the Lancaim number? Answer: 0.5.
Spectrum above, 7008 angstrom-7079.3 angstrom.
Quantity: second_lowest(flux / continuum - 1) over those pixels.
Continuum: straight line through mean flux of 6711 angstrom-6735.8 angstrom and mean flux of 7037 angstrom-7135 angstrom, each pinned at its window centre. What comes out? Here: -0.019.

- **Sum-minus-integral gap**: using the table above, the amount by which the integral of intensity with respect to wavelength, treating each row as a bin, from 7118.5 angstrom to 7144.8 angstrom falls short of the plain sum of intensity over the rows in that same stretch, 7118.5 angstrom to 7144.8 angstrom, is -198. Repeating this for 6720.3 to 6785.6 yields -522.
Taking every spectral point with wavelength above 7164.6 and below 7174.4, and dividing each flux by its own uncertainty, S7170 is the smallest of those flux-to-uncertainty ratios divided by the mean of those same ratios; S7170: 0.98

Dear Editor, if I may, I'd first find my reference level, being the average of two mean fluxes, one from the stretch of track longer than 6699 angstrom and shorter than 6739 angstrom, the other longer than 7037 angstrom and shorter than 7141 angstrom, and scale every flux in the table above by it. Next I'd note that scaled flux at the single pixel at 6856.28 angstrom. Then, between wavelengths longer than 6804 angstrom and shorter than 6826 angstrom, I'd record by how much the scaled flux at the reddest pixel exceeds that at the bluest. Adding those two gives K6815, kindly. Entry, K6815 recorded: 0.971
